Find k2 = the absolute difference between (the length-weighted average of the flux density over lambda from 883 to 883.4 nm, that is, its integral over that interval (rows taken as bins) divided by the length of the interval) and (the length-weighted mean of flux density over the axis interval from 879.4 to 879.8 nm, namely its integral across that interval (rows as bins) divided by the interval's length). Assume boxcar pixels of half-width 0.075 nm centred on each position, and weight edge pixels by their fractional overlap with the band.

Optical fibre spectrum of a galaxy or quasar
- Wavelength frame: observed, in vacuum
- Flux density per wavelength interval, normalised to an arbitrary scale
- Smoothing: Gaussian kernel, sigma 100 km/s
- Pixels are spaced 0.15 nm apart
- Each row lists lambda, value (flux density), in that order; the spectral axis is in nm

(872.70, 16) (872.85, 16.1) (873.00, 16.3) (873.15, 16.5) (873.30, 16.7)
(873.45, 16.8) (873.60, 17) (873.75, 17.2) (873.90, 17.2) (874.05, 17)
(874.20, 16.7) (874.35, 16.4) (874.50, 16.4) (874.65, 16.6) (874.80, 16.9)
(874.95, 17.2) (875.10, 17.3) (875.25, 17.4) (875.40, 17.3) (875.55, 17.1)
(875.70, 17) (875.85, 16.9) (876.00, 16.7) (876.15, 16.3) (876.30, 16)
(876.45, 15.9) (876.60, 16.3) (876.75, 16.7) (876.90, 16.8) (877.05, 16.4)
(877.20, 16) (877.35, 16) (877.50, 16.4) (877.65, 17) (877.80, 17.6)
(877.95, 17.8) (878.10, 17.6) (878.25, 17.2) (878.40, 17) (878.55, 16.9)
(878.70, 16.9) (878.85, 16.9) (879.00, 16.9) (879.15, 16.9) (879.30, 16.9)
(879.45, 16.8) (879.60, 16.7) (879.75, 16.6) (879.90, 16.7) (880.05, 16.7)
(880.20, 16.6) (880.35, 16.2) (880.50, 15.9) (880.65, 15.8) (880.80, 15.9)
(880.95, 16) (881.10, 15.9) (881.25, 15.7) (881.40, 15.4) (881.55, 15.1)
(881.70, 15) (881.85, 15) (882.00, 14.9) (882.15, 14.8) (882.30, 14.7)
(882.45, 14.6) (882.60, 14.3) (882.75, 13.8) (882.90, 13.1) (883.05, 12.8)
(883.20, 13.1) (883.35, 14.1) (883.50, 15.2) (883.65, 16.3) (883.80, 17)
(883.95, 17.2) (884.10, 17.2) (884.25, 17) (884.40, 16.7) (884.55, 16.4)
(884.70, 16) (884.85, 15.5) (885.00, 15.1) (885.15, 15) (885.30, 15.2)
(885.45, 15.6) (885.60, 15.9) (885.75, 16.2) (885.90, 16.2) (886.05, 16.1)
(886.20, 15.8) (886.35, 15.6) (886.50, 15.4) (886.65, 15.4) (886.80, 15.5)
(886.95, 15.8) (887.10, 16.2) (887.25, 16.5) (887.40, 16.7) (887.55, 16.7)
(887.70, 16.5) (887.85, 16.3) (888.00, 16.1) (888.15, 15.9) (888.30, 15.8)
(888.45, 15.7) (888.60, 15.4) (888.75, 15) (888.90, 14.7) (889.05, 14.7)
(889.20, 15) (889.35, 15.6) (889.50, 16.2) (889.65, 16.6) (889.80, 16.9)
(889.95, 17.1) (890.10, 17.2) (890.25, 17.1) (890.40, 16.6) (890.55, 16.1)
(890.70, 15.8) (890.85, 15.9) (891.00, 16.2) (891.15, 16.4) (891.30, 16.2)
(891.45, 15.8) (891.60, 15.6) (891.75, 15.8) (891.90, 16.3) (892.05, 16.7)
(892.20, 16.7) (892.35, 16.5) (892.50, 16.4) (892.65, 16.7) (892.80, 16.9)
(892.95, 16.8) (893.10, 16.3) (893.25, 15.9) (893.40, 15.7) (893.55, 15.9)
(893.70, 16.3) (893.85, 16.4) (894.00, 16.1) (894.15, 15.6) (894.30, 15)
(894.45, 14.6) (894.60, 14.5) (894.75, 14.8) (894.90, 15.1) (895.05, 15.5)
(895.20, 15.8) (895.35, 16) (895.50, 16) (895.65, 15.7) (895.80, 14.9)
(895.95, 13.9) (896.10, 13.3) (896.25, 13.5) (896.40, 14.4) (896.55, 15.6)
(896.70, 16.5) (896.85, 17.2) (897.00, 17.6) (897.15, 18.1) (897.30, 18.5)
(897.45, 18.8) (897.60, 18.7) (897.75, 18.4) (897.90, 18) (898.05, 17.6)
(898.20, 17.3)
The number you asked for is 3.38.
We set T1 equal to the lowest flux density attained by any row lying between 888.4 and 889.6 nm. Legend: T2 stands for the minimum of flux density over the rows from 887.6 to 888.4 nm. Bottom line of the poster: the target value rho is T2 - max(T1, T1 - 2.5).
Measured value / 1.1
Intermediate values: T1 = 14.7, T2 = 15.8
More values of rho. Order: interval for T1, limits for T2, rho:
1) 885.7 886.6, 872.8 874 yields 0.7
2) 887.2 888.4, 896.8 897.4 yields 1.4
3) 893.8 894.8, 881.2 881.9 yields 0.5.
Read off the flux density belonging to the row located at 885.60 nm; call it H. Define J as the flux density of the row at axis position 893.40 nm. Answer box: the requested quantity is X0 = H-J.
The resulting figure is 0.2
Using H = 15.9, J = 15.7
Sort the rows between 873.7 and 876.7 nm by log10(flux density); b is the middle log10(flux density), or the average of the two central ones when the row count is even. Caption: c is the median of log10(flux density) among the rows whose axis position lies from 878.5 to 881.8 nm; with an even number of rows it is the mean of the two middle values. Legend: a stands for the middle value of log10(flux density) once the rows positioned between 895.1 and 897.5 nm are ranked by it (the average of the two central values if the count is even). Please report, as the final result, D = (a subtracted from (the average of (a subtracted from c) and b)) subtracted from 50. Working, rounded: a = 1.201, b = 1.23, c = 1.22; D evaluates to 50.6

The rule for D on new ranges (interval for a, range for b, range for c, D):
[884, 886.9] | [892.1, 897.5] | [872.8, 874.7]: 50.6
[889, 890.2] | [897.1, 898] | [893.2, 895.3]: 50.6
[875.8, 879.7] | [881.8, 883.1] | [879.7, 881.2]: 50.7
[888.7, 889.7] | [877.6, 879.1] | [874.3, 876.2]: 50.5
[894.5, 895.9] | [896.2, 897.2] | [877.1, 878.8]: 50.6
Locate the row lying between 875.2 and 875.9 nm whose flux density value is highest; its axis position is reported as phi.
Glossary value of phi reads 875.25 nm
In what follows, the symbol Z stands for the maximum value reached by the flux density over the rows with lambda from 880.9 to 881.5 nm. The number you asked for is 16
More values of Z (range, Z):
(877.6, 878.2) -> 17.8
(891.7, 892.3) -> 16.7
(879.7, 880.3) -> 16.7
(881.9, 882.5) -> 14.9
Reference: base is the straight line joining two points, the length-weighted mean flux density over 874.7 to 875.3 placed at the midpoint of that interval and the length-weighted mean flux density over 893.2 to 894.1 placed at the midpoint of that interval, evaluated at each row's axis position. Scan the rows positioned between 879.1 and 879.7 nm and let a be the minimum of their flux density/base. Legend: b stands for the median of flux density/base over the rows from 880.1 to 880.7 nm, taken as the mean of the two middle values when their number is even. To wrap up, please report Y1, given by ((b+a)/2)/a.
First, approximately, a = 0.99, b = 0.95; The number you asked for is 0.98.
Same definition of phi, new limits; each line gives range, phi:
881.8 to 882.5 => 881.85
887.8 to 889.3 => 887.85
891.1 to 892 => 891.15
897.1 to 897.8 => 897.45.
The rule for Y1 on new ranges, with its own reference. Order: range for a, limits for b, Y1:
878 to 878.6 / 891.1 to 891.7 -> 1.00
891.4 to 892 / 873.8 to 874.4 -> 1.01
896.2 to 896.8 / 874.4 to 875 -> 1.07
